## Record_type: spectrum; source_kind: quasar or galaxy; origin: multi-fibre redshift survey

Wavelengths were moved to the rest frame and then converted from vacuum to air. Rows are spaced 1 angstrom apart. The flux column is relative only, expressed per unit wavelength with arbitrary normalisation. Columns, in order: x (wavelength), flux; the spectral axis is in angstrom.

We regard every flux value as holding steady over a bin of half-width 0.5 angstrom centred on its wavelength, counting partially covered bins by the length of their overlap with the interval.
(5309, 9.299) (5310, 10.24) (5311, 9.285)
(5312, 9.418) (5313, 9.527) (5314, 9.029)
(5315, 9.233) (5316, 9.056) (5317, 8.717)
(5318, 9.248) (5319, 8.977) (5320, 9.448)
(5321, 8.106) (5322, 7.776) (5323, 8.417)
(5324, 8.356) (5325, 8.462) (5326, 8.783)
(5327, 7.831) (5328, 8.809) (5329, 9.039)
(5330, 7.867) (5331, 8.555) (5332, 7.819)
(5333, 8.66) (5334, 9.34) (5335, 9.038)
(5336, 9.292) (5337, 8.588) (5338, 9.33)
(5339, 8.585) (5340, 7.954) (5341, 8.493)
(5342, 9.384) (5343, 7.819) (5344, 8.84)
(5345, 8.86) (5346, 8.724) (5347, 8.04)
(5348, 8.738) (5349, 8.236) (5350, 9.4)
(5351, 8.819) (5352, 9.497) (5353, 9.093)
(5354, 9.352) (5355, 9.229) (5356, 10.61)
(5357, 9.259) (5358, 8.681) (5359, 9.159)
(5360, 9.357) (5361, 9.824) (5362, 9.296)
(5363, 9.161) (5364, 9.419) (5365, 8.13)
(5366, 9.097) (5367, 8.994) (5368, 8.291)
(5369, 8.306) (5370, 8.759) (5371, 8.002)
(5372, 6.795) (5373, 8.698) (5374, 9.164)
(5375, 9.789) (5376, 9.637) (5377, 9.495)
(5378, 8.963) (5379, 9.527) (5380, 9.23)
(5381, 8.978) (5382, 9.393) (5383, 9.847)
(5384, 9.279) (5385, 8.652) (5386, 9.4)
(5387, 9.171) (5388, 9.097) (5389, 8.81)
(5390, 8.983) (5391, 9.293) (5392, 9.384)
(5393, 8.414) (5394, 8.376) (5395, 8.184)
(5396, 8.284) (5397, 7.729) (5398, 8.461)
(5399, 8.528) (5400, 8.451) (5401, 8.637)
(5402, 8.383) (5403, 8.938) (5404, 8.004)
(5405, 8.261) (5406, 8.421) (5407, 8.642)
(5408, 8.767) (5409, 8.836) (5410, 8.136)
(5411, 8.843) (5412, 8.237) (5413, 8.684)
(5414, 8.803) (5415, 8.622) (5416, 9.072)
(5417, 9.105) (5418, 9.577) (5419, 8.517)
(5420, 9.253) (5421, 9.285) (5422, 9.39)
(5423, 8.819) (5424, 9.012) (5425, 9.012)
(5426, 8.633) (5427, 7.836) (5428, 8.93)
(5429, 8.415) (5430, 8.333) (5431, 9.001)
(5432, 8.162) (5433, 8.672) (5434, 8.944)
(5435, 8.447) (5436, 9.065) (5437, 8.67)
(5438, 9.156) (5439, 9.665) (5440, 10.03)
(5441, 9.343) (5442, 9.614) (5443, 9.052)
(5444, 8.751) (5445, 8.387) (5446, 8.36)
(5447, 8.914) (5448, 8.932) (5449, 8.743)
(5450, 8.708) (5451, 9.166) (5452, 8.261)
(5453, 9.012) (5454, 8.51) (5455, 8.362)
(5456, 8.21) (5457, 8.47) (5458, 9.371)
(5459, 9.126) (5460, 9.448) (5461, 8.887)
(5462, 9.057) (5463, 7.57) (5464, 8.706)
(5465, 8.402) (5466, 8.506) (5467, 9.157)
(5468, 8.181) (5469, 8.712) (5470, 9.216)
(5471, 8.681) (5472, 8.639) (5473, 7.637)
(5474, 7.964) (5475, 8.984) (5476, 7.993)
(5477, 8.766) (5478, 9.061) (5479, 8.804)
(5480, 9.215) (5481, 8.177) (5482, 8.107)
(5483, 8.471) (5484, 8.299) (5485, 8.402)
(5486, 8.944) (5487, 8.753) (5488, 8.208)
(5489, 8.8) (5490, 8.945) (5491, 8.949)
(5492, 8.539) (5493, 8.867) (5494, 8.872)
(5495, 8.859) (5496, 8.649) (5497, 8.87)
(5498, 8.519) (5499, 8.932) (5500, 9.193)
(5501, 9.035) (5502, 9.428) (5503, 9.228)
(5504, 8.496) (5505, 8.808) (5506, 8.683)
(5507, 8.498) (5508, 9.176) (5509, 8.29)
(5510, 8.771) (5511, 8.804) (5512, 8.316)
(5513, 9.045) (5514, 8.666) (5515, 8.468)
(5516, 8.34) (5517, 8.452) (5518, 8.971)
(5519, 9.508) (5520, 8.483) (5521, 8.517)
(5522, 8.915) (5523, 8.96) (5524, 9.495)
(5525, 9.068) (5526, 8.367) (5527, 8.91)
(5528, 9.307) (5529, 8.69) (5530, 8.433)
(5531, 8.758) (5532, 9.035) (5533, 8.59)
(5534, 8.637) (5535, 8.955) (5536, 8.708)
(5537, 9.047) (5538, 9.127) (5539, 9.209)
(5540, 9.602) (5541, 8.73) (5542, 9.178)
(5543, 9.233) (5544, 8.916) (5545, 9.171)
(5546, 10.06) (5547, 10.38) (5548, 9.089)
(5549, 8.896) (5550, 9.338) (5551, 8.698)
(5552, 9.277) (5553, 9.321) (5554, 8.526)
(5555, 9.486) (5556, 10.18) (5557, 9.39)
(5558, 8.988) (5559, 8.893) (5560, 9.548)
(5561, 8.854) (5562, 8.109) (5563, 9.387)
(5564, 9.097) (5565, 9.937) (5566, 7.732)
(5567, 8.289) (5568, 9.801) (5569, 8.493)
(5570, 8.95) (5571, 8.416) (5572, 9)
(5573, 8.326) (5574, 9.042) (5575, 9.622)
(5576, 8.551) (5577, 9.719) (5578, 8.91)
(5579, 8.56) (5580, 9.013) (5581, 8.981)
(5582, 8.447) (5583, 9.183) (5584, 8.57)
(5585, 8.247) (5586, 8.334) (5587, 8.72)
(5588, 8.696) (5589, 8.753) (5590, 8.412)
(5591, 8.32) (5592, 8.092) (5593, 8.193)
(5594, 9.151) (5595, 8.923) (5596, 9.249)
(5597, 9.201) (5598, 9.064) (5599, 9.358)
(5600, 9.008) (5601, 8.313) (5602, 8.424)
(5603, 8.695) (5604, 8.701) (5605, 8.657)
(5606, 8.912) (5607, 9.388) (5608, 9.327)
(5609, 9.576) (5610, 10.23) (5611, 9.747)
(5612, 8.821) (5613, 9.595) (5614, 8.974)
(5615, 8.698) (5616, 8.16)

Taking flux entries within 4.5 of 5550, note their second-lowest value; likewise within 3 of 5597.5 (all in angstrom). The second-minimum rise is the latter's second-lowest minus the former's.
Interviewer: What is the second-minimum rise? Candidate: 0.3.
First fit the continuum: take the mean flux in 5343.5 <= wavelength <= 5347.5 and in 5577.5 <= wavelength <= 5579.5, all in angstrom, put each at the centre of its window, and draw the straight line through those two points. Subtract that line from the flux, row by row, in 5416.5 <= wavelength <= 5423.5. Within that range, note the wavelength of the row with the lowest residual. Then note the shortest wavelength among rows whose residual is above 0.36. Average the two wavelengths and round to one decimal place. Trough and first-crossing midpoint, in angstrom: 5418.0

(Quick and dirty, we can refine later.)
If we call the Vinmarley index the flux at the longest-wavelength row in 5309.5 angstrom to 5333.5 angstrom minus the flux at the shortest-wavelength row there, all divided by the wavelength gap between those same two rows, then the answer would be -0.069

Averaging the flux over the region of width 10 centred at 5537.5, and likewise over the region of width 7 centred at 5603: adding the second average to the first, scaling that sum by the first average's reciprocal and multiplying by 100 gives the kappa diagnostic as 197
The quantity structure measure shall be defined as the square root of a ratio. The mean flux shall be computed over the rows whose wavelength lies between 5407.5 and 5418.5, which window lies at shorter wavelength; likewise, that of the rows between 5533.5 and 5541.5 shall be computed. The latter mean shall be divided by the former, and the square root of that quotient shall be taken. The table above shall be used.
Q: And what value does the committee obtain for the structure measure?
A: 1.01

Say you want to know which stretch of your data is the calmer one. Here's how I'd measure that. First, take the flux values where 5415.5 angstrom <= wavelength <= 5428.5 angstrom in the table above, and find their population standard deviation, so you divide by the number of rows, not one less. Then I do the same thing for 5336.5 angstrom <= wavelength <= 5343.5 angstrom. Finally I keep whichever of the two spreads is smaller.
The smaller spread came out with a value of 0.43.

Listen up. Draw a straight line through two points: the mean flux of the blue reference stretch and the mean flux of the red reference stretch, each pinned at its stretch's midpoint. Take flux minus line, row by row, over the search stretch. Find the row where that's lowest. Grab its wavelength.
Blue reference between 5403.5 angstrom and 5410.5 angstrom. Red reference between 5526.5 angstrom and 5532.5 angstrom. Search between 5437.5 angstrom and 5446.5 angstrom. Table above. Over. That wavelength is 5446 angstrom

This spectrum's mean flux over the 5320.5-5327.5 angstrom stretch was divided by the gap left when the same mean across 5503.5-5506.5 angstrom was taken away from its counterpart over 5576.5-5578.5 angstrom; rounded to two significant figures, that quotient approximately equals 13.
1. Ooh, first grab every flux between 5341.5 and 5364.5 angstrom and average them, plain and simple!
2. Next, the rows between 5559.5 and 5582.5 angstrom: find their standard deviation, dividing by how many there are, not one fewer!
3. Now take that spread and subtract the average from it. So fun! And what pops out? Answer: -8.51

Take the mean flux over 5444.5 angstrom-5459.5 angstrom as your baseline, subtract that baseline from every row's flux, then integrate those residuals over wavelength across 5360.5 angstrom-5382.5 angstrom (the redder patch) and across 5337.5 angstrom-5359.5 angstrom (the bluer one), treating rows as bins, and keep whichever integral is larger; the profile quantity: 6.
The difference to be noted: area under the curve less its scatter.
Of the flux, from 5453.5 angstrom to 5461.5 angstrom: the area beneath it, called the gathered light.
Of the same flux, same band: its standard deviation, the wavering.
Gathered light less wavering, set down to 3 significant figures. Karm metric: 69.9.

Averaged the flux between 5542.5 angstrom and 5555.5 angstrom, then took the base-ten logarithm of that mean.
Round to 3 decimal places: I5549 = 0.967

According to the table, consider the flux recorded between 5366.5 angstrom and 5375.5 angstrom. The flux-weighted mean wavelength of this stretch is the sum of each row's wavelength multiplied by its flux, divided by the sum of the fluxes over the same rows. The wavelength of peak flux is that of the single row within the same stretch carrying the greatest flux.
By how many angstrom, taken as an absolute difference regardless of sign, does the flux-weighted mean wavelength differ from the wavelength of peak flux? 3.9 angstrom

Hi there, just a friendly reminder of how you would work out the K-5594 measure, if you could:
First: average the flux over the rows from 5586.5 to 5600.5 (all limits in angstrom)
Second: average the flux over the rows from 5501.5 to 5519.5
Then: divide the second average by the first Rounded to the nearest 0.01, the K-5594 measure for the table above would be 1.00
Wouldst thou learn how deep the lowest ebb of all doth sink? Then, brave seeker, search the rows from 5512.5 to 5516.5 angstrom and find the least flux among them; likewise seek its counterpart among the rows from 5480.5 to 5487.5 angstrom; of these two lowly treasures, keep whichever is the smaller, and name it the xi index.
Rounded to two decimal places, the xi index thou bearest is 8.11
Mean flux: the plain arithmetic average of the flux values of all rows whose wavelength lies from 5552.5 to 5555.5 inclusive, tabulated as 9.1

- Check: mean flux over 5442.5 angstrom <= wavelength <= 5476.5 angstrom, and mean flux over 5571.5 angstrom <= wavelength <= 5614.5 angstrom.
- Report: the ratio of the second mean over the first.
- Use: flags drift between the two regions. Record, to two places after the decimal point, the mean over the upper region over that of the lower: 1.03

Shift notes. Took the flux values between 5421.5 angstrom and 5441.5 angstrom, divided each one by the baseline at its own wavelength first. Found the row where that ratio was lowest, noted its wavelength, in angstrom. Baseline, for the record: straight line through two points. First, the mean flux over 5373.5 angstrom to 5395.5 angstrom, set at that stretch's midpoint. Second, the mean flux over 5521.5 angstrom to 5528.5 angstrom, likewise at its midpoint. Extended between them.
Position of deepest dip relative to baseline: 5427 angstrom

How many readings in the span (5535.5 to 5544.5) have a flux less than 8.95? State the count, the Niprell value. 3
